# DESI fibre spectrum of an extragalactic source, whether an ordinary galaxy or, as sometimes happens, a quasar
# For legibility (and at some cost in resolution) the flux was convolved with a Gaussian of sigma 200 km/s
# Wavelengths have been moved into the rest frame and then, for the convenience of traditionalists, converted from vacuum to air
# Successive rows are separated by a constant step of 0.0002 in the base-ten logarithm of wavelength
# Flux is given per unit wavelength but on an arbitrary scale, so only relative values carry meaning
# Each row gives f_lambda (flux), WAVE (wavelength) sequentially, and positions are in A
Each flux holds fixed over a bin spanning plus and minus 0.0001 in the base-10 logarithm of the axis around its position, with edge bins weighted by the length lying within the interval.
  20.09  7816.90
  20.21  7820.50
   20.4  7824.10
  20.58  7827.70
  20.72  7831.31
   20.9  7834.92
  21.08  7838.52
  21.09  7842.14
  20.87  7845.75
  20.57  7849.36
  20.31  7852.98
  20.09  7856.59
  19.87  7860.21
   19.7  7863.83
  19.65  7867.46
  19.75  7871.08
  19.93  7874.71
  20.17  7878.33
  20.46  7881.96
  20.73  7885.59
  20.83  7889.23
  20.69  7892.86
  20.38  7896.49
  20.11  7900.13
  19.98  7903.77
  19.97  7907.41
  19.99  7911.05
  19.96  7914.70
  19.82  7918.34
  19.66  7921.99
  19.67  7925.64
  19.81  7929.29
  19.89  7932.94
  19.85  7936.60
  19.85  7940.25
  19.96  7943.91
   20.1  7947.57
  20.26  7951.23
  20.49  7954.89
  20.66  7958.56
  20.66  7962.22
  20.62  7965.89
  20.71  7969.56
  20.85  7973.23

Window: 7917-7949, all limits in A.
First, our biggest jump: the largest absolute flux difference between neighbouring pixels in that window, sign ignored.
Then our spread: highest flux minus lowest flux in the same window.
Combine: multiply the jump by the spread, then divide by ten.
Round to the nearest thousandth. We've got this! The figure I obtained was 0.007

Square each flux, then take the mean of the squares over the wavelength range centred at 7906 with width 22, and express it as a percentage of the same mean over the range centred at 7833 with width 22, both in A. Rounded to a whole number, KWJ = 93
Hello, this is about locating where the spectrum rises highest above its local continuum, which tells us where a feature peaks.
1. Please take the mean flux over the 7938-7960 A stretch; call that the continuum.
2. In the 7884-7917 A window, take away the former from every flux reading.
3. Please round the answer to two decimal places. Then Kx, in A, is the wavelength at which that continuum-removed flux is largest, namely 7889.23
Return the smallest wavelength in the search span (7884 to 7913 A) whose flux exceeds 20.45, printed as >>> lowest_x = 7885.59 A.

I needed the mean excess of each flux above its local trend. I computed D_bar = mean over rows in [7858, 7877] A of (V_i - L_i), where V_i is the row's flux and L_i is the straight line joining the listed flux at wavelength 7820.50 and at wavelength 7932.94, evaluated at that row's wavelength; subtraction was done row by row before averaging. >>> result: -0.3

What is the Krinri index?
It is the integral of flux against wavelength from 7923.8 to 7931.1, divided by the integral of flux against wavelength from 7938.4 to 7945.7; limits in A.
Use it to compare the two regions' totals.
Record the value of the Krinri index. 0.99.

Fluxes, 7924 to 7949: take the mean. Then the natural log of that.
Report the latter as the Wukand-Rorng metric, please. 2.99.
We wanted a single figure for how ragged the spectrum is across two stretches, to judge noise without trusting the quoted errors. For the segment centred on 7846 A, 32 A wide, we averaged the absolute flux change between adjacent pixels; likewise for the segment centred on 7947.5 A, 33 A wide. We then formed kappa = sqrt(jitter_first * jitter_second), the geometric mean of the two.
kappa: 0.145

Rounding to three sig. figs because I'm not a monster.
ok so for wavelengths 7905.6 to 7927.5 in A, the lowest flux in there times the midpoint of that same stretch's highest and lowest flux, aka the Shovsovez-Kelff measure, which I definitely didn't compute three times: 390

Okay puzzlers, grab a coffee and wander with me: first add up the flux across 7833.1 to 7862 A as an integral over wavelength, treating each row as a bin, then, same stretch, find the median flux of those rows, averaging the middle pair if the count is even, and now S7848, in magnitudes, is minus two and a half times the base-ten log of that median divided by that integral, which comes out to 3.65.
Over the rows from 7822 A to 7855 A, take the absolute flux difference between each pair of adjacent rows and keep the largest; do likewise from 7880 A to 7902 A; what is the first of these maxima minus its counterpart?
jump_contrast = -0.01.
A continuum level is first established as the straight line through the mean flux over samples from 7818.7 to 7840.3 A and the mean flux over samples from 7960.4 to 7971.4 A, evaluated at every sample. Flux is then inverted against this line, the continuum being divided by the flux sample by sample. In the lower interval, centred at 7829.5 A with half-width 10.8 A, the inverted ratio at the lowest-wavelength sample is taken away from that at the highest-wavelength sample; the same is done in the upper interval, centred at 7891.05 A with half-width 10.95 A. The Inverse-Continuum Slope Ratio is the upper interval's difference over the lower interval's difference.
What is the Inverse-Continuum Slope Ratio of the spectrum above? -0.42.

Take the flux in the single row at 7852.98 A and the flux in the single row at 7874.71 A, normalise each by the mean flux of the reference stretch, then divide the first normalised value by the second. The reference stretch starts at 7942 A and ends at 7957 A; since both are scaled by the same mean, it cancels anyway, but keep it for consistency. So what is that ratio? 1.02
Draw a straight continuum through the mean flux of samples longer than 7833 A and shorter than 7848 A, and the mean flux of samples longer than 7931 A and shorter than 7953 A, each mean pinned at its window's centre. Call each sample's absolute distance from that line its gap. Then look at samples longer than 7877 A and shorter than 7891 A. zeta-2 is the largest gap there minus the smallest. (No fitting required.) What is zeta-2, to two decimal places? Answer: 0.33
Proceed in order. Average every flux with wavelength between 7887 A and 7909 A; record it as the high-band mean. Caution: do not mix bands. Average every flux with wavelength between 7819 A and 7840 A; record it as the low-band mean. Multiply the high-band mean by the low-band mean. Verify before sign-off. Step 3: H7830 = 420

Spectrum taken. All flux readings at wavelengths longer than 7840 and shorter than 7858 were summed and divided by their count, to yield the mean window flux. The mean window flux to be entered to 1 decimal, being 20.6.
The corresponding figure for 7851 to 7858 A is 20.2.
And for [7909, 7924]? 19.9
